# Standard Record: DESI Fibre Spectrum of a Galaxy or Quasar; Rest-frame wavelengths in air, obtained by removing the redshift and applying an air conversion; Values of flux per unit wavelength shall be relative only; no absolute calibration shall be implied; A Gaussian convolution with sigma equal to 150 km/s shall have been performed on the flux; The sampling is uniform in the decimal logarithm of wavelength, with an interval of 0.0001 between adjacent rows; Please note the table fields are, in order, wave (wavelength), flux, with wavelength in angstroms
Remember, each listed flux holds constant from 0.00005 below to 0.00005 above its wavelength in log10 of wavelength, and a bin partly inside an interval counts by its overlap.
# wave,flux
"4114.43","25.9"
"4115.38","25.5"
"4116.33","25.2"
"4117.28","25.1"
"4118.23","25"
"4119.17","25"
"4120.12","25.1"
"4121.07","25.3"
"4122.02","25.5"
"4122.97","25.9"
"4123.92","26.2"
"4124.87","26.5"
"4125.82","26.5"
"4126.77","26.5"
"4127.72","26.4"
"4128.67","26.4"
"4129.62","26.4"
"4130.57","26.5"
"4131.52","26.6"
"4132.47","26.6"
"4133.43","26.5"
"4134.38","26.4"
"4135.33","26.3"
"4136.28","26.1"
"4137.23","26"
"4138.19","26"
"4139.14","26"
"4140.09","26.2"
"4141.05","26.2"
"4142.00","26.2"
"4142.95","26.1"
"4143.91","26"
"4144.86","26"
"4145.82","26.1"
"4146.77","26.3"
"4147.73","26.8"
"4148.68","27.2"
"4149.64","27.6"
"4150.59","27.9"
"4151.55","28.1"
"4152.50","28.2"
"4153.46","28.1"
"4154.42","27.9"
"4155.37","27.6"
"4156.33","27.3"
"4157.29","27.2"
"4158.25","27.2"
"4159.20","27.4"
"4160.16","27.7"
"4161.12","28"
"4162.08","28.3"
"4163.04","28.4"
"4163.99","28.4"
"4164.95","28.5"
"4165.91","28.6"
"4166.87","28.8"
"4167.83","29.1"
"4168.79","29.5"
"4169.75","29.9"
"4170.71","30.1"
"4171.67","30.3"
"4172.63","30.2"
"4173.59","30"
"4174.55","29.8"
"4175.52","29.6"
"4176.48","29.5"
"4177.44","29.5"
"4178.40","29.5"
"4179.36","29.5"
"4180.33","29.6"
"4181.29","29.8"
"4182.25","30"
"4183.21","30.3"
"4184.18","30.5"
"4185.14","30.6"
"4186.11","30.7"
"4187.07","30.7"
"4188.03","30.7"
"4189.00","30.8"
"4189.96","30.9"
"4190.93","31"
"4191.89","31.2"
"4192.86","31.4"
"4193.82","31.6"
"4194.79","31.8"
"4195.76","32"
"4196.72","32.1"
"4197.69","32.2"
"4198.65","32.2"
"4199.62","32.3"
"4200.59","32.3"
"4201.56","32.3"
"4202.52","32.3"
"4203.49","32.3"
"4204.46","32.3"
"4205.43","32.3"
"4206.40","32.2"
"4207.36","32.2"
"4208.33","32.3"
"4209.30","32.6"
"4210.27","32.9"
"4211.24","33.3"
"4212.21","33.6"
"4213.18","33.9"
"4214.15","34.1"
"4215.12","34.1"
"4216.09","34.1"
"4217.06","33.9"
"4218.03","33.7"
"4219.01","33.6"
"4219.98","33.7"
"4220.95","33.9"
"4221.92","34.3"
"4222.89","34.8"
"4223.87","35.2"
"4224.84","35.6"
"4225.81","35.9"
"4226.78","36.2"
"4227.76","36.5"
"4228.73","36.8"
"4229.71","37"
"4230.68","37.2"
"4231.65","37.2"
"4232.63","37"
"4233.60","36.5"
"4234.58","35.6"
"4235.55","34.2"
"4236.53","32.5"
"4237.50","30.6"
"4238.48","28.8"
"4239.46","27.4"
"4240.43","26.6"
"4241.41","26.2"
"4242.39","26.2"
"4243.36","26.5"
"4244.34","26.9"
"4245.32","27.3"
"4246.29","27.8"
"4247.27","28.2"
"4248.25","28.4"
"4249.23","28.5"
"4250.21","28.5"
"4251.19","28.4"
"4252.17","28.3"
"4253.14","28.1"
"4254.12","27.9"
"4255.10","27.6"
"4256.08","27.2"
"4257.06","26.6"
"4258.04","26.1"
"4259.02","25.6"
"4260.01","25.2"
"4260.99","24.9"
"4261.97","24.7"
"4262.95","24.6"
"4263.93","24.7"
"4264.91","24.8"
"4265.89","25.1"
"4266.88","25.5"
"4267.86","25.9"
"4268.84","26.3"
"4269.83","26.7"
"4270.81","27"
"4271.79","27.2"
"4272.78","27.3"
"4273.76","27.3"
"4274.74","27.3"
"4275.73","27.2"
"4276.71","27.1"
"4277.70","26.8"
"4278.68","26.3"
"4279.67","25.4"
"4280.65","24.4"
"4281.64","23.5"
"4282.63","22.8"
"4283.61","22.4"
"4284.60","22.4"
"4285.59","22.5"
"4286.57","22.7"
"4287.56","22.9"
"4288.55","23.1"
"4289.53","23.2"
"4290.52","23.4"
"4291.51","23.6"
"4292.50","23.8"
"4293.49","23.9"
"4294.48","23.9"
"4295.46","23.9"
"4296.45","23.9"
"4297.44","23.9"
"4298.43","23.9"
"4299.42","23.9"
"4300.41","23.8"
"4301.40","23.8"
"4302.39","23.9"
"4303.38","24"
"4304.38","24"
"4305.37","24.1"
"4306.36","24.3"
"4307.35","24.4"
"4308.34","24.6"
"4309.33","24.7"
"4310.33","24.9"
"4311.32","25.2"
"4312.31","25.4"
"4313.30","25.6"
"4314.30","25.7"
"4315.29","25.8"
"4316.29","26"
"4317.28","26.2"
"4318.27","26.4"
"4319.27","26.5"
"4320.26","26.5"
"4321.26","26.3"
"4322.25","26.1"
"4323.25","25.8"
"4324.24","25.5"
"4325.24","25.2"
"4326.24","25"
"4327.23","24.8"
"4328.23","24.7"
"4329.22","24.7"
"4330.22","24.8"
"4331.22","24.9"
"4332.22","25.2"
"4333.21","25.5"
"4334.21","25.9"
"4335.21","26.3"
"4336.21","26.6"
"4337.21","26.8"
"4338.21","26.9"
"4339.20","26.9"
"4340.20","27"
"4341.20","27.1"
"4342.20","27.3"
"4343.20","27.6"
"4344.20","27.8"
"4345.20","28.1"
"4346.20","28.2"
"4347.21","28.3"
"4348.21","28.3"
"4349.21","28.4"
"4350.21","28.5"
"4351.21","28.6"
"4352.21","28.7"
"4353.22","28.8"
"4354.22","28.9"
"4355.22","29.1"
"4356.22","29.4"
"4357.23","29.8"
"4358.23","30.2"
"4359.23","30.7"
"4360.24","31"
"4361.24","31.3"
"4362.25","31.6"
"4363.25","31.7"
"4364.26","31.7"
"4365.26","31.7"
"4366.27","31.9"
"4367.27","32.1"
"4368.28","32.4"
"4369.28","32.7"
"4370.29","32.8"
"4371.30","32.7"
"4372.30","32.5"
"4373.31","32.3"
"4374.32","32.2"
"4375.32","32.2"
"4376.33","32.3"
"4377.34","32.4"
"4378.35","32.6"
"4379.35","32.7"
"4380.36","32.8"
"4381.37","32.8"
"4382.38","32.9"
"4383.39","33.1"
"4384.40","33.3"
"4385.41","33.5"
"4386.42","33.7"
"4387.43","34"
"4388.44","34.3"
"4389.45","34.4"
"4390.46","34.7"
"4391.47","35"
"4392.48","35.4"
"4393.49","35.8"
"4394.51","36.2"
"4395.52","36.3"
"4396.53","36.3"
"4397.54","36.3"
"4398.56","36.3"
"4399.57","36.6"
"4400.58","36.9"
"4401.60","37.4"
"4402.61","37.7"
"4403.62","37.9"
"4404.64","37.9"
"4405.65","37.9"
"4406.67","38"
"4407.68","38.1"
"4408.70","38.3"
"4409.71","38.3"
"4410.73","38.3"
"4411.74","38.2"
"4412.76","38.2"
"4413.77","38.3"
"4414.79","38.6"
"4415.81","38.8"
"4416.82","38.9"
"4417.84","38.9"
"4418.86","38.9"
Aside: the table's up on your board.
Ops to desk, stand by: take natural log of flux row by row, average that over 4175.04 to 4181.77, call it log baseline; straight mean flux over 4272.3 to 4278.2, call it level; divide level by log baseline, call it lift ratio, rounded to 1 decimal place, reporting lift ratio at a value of 8.0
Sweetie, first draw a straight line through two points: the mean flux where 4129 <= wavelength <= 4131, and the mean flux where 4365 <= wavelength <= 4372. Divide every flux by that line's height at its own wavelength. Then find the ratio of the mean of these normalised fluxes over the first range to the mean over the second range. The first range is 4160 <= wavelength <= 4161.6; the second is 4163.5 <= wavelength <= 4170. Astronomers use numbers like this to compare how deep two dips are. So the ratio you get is 0.97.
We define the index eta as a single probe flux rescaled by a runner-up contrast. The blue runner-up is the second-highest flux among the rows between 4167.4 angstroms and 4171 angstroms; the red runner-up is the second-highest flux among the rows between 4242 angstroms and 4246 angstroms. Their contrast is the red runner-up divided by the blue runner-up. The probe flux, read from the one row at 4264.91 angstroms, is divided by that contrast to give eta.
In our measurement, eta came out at 27.6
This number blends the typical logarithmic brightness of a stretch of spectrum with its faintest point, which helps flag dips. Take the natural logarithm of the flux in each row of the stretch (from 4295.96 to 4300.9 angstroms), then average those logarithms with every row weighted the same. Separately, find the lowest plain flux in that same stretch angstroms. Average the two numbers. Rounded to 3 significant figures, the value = 13.5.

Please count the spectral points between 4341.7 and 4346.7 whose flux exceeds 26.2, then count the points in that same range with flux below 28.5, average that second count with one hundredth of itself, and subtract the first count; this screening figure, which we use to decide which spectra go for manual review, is -2.5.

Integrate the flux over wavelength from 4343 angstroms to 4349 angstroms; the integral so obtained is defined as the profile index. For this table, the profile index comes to 168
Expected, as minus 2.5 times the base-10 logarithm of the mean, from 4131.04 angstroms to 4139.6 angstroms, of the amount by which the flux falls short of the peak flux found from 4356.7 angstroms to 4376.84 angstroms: -2.04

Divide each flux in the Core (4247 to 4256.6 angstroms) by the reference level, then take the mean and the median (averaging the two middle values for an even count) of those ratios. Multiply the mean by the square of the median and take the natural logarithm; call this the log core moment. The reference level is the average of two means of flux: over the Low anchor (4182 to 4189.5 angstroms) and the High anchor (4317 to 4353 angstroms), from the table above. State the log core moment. 0.0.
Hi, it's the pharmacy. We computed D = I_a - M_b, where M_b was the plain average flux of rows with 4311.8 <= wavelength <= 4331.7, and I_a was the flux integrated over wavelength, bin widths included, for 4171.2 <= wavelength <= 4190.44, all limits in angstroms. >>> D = 554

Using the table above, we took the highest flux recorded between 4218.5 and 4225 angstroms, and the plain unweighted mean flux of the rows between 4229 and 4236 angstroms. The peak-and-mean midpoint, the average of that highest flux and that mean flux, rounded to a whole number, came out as 36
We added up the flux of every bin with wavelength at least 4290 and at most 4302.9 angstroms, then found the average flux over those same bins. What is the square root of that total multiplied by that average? 86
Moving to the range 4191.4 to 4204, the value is 115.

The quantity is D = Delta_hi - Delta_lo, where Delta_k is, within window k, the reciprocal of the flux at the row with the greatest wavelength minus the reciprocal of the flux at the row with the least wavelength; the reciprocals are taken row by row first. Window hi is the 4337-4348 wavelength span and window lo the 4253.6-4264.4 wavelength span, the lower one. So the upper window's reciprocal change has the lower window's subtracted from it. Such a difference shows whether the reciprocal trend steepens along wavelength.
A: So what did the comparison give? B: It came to -0.0066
